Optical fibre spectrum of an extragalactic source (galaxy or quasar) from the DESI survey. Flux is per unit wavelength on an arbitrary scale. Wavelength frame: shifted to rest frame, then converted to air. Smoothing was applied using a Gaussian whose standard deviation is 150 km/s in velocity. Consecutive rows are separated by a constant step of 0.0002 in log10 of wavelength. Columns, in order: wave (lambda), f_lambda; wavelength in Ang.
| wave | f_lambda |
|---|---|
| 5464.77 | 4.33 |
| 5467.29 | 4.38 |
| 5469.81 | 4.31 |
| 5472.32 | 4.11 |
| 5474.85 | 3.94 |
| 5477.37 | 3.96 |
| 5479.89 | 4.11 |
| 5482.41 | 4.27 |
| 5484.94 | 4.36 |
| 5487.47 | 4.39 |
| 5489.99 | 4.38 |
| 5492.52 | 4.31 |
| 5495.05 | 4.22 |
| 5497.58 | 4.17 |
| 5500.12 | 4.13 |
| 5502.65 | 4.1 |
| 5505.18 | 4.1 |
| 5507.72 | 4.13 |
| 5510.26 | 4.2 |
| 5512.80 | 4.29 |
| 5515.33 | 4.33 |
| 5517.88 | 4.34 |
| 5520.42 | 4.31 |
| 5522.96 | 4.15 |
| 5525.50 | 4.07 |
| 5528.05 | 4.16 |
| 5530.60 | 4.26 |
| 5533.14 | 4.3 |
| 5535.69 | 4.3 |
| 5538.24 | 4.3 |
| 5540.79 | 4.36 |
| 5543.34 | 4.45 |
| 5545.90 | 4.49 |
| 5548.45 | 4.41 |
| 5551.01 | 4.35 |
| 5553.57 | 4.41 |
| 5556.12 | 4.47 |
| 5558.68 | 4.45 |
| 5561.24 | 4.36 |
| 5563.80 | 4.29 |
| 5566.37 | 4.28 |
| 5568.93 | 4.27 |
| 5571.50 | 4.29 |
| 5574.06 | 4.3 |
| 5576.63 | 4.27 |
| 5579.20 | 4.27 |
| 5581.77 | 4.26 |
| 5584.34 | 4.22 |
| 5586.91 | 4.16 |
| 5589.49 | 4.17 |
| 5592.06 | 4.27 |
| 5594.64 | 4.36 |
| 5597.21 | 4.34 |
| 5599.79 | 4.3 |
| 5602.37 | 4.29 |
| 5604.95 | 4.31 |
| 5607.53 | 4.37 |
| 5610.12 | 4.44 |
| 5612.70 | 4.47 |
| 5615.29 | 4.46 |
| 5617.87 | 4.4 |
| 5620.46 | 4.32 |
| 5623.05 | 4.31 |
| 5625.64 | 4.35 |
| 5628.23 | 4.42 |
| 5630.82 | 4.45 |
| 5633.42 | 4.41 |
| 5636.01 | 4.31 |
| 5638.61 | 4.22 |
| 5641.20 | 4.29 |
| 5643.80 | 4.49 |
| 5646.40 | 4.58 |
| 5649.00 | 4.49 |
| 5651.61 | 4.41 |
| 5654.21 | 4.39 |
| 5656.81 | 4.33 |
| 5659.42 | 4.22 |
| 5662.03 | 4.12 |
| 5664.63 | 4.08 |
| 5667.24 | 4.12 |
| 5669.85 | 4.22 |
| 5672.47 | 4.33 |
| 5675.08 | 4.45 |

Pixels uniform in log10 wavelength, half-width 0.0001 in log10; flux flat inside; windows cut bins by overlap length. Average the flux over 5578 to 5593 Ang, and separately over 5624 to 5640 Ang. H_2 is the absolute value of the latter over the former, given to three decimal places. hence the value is 1.032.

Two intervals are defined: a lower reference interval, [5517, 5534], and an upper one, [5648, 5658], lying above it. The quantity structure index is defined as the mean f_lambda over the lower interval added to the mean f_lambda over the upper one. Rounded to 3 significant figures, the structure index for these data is 8.63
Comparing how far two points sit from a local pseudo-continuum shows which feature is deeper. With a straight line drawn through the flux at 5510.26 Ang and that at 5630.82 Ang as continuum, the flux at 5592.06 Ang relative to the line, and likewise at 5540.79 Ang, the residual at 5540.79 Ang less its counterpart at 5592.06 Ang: 0.20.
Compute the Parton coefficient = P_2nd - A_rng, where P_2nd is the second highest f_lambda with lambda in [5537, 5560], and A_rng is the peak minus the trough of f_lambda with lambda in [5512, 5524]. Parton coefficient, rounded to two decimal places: 4.28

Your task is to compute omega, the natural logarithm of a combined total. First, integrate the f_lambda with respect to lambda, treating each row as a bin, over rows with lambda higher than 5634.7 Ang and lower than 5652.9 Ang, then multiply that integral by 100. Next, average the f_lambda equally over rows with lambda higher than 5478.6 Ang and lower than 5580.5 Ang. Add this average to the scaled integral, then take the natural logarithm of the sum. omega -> 9.0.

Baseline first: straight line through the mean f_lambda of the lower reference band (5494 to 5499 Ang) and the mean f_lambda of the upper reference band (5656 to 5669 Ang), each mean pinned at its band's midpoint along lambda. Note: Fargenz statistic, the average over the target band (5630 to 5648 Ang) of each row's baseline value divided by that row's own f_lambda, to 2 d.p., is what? 0.95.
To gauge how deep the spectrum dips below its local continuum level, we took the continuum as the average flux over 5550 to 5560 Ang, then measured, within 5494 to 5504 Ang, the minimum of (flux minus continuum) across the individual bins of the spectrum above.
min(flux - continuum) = -0.32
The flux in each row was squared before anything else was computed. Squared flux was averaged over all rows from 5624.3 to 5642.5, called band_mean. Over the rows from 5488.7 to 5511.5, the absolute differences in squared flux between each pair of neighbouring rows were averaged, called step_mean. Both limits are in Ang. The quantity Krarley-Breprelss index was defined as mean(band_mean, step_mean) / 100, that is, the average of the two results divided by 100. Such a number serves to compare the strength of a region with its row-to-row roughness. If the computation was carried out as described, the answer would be 0.097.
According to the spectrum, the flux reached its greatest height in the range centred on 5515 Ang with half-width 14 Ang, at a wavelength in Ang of 5517.88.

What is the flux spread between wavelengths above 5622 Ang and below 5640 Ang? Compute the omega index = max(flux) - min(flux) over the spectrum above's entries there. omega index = 0.23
